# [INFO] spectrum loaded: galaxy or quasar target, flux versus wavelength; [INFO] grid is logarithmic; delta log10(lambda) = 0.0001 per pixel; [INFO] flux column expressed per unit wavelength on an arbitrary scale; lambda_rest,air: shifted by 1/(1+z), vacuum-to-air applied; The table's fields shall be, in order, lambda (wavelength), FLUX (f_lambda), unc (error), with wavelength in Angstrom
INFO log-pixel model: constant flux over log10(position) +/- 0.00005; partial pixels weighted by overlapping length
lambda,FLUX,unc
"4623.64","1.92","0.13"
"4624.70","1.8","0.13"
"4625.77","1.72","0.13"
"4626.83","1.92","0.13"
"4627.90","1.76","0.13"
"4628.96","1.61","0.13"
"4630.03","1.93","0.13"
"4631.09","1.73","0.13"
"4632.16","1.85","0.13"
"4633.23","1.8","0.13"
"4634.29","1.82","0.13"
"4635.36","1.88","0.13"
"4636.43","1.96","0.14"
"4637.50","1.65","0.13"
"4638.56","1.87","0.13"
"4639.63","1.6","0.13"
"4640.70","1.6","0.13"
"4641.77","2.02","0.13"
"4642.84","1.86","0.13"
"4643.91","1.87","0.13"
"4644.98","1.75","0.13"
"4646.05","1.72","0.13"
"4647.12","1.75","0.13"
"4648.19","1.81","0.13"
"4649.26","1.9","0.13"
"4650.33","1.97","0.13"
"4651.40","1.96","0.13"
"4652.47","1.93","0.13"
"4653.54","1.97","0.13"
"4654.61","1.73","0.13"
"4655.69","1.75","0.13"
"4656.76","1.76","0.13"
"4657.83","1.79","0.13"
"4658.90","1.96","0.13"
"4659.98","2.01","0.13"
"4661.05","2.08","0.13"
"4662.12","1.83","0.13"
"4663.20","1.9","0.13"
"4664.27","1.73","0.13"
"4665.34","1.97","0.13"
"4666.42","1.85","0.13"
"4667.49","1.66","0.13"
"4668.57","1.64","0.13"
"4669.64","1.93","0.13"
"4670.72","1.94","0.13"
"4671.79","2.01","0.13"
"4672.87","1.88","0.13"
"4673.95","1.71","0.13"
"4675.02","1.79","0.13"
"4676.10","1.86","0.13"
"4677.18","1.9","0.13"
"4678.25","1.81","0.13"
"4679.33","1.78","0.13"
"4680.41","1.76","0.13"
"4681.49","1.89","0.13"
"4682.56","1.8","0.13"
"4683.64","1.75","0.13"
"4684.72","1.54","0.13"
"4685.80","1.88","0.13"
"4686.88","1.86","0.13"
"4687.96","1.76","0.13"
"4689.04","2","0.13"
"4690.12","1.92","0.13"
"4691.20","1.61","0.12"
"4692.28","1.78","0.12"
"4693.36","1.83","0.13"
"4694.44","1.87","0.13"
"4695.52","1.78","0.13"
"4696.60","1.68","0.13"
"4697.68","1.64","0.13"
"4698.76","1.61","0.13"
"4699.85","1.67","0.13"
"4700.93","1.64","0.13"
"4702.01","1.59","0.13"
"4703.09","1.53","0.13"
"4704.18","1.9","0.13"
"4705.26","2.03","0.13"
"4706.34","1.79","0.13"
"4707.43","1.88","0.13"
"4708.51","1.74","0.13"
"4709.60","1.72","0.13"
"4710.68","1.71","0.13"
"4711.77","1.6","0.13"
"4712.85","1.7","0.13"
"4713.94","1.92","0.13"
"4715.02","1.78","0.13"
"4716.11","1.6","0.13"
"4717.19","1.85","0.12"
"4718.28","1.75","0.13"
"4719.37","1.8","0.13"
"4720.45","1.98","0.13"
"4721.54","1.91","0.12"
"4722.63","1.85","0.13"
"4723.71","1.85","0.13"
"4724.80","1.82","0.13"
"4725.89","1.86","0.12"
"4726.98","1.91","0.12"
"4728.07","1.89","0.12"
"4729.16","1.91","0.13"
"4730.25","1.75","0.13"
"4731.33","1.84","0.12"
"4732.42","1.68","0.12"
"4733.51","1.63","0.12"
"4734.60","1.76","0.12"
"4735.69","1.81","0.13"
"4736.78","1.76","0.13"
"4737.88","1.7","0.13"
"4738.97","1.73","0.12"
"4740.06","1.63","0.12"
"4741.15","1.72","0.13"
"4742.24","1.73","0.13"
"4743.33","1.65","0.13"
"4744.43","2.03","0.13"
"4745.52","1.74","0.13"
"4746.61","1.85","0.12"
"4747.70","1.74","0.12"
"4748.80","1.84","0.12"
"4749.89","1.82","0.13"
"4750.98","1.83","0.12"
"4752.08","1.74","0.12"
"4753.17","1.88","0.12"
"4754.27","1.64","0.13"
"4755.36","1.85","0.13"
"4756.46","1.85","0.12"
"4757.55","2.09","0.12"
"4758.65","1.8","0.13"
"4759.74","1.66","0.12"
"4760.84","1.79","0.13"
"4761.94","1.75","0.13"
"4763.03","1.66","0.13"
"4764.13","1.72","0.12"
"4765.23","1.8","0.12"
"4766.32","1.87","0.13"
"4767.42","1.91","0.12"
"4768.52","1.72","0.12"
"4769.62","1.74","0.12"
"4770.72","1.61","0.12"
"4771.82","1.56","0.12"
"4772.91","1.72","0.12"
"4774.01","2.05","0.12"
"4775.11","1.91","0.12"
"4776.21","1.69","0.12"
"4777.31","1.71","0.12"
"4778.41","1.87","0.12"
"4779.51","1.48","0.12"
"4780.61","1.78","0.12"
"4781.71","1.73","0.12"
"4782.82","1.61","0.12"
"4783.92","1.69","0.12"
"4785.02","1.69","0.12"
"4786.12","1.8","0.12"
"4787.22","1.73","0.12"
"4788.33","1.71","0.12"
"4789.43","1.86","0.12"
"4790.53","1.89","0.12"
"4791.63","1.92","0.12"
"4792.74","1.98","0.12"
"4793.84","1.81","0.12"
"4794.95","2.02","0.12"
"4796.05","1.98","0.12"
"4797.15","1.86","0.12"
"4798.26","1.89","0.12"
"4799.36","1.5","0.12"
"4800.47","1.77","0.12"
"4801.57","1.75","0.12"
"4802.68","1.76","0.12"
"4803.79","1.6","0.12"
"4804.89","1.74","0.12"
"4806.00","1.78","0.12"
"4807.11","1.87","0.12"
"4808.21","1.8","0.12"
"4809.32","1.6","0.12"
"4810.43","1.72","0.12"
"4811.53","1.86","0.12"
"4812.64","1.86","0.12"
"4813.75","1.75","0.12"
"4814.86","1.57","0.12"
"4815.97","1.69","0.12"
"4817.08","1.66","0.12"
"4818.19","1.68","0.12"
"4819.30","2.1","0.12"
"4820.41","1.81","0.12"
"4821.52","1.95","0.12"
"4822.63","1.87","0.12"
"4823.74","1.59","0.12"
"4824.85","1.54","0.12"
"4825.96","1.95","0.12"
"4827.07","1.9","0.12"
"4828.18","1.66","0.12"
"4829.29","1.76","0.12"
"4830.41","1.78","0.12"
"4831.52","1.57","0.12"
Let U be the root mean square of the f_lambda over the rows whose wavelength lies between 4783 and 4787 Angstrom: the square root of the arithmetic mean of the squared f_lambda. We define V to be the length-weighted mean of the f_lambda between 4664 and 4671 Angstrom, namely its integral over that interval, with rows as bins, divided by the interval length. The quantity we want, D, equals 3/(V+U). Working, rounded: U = 1.73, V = 1.82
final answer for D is 0.847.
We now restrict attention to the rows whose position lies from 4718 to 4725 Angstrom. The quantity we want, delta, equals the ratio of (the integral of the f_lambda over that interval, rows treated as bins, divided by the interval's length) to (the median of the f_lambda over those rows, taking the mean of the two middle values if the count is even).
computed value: 1.004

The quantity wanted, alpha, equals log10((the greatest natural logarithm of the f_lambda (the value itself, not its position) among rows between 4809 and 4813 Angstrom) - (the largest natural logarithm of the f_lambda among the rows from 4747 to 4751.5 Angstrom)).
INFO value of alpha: -2.0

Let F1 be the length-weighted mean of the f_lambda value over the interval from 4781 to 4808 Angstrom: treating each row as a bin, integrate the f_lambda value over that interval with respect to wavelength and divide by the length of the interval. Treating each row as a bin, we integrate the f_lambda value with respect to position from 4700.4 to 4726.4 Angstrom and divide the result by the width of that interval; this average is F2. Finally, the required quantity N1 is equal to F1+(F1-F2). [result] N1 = 1.79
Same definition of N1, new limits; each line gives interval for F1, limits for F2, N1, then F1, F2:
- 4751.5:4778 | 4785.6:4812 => 1.76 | 1.78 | 1.80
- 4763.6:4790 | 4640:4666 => 1.64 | 1.75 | 1.86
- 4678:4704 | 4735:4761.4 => 1.71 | 1.75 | 1.79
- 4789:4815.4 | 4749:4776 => 1.80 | 1.80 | 1.79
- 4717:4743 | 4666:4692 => 1.78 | 1.79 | 1.81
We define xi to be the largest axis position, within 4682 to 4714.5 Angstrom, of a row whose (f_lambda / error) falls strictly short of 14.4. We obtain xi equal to 4712.85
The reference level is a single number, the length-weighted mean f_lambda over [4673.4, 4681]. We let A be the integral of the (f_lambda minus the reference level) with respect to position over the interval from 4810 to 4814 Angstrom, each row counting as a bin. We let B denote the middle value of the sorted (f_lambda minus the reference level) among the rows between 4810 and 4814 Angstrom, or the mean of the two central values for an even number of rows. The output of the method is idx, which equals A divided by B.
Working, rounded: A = 0.0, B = 0.00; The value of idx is 2.5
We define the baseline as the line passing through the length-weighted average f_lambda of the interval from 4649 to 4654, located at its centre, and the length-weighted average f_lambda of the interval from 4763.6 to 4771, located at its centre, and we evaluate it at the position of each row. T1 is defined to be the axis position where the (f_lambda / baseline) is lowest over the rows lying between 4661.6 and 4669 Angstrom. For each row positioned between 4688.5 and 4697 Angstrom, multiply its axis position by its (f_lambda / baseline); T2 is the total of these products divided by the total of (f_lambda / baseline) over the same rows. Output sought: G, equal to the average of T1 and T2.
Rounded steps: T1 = 4668.57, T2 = 4692.7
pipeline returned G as 4680.7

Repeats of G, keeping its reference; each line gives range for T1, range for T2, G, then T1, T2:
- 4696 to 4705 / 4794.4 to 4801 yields 4750.3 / 4703.09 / 4797.6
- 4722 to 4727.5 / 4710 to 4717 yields 4719.1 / 4724.80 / 4713.4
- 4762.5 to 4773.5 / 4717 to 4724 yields 4746.2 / 4771.82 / 4720.5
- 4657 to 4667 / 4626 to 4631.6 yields 4646.6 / 4664.27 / 4628.9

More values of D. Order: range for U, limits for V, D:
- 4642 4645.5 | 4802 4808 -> 0.838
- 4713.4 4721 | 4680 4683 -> 0.825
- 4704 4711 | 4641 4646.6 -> 0.820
